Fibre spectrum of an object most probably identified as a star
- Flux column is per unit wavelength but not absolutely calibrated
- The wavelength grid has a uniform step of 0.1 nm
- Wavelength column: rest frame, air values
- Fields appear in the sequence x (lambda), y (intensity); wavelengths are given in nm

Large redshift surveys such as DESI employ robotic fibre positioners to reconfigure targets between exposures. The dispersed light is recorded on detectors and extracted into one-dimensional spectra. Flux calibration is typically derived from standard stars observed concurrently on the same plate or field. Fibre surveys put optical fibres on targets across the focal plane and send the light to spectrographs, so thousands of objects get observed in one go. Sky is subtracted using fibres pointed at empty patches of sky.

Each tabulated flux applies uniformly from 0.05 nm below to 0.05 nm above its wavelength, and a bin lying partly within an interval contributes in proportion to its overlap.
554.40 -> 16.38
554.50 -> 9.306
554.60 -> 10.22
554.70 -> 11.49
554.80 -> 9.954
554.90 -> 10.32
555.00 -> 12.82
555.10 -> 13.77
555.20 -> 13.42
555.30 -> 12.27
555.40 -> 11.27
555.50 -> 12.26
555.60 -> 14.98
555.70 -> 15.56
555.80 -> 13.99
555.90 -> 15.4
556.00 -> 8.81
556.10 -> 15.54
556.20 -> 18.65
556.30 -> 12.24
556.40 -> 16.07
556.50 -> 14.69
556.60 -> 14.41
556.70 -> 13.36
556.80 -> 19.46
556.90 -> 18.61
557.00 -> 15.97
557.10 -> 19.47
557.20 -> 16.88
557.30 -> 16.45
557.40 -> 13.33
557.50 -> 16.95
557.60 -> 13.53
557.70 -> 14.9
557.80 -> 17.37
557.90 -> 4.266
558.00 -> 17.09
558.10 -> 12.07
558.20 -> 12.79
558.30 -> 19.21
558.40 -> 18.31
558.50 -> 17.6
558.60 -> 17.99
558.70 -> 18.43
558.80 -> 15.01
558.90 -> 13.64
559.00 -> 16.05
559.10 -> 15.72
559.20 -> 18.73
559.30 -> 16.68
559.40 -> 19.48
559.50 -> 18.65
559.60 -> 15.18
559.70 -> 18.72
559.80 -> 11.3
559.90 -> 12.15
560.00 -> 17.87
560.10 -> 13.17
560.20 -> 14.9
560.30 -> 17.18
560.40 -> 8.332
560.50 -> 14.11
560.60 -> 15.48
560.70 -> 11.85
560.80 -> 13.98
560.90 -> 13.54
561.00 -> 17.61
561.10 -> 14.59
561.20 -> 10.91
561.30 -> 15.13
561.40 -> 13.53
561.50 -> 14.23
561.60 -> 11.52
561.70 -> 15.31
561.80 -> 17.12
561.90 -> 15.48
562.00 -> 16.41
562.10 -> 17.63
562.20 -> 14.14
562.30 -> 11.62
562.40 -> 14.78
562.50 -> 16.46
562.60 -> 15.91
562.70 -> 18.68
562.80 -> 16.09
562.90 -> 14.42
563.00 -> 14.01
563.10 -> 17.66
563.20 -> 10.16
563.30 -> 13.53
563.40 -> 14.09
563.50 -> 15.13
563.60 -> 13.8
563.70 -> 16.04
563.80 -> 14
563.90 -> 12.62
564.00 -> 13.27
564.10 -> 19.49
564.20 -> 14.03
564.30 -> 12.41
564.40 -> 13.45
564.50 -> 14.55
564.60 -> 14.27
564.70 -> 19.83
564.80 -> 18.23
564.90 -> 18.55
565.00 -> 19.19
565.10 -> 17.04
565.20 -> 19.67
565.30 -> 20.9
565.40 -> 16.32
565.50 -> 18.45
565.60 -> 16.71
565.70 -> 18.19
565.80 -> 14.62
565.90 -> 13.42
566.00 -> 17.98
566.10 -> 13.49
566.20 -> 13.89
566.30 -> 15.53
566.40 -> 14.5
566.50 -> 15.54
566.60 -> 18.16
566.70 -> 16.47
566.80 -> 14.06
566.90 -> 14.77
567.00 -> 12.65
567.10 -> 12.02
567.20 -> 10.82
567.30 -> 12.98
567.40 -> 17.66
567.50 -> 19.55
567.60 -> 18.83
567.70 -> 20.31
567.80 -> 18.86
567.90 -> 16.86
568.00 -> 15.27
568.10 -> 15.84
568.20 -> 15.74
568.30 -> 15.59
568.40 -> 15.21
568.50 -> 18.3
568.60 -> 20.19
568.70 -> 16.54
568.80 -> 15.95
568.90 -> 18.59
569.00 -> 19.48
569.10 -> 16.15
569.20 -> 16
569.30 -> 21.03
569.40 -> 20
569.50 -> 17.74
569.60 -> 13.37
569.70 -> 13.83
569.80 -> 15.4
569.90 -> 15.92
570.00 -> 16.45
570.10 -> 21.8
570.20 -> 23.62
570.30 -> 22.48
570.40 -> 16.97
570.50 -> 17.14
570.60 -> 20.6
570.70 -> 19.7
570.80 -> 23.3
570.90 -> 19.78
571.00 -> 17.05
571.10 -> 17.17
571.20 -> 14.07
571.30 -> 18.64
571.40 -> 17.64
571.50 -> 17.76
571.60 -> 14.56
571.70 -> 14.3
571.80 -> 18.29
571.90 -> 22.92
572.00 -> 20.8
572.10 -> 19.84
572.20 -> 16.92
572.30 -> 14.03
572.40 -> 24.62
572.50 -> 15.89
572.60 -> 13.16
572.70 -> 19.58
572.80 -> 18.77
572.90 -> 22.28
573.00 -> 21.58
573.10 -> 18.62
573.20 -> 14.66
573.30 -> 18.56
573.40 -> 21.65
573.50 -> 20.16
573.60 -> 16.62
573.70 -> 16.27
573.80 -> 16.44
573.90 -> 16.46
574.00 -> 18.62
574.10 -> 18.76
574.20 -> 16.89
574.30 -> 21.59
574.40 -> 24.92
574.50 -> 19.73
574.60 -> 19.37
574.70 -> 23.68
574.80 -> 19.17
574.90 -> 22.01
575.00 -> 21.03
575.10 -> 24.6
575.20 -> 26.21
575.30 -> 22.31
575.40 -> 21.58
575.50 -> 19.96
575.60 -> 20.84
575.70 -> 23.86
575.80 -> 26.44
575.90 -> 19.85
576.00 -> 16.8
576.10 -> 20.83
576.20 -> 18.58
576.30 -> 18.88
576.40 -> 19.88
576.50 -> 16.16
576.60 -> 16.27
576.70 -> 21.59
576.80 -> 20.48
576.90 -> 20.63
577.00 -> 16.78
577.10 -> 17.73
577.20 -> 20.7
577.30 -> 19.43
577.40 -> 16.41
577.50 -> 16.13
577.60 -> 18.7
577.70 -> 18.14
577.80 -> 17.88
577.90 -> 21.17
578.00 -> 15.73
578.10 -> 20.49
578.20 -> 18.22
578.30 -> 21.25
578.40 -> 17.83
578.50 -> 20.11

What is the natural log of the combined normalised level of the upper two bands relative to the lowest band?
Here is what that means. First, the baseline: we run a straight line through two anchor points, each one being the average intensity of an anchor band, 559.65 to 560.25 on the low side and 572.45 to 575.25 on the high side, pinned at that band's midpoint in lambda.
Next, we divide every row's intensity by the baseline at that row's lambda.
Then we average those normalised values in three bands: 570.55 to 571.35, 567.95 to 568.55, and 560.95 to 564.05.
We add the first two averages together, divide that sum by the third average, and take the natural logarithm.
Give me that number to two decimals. 0.71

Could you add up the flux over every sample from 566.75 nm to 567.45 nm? 95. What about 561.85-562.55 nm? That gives 107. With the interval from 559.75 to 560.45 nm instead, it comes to 95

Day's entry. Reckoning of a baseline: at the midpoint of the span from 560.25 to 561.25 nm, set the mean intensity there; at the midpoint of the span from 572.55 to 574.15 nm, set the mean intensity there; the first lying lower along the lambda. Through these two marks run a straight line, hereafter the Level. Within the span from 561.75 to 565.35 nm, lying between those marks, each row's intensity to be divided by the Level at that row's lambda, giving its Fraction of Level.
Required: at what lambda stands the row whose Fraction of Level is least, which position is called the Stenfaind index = 563.20 nm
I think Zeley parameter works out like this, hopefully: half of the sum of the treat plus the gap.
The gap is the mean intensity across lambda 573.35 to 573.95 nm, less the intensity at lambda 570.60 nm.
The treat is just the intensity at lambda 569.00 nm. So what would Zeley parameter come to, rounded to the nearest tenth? 8.4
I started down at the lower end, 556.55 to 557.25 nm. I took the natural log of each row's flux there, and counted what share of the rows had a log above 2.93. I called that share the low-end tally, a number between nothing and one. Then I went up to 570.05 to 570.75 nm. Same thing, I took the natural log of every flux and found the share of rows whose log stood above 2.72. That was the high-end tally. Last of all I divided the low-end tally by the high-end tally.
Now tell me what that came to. 0.3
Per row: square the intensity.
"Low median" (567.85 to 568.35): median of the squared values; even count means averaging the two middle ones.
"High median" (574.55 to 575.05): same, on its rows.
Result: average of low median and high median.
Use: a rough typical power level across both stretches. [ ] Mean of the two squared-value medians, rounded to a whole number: 345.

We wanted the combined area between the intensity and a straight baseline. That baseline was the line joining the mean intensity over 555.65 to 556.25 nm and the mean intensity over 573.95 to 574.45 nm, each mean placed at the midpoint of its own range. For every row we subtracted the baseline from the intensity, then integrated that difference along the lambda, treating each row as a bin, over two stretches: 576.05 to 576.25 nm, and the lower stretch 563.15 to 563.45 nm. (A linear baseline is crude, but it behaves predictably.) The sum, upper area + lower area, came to -1.5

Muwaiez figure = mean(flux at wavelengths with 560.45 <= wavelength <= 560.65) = 14.8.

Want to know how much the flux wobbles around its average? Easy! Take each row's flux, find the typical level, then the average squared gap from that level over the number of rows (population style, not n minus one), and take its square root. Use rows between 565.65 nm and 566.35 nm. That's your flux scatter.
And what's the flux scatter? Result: 1.88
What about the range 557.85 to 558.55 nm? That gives 4.88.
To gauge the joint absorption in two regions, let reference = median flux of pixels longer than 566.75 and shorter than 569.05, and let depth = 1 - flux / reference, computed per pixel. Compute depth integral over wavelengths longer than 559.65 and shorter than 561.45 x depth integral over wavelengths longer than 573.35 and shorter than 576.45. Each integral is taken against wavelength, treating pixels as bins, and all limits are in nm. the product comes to -0.18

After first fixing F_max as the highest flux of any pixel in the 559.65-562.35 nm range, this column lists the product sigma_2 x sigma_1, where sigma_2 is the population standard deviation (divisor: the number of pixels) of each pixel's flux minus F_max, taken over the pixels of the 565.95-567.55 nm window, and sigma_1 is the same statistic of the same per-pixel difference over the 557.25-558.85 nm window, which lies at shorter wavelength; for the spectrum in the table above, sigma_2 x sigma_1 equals 8.5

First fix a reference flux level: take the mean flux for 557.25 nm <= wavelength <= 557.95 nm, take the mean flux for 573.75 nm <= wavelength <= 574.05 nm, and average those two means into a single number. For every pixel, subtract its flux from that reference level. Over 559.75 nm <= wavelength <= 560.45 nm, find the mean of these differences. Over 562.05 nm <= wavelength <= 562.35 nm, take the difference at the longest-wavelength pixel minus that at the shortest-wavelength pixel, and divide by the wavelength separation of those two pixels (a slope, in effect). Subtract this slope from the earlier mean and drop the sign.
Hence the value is 28.1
